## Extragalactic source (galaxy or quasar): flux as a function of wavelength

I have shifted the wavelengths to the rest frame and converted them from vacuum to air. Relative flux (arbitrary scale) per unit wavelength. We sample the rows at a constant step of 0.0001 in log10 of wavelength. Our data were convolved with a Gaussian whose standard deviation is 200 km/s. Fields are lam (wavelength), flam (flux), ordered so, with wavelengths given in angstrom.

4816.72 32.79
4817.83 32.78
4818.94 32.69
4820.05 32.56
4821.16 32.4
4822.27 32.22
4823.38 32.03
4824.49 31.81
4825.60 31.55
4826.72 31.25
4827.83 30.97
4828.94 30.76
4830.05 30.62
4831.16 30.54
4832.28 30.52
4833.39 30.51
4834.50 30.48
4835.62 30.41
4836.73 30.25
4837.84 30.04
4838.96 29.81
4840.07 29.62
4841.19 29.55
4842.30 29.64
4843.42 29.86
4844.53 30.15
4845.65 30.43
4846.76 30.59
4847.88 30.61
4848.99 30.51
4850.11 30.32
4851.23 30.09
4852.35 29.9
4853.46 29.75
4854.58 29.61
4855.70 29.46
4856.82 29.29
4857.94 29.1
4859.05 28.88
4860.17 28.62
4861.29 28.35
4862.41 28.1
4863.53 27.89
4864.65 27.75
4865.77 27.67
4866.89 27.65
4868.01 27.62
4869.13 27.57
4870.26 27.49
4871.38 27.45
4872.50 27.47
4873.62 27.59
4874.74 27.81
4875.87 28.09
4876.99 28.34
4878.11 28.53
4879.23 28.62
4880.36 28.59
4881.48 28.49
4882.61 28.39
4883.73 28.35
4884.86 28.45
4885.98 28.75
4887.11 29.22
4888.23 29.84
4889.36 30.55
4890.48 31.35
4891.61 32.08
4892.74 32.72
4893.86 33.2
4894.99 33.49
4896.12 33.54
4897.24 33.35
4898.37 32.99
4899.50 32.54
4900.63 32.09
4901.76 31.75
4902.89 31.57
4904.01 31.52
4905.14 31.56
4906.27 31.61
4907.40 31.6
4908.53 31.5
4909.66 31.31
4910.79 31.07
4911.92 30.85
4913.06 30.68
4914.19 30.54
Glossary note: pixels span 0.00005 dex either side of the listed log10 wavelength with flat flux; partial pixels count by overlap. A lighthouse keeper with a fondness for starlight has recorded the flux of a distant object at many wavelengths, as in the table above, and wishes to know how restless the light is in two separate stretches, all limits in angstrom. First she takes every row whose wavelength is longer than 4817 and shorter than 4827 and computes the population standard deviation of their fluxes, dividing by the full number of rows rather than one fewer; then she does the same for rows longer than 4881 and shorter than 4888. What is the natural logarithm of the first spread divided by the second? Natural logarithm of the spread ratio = 0.5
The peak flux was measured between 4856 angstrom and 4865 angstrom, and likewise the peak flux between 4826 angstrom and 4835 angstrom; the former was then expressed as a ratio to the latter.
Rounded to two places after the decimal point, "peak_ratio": 0.94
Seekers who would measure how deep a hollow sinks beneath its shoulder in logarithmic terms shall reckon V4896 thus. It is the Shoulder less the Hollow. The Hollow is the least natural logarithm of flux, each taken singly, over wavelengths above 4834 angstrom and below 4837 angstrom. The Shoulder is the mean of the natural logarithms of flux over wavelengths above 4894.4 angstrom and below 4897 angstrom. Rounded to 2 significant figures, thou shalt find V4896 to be 0.10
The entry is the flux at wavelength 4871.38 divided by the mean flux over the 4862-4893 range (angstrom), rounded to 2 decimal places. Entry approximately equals 0.96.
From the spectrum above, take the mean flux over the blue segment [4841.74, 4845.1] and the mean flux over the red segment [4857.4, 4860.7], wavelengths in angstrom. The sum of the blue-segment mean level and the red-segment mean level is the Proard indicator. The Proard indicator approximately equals 58.8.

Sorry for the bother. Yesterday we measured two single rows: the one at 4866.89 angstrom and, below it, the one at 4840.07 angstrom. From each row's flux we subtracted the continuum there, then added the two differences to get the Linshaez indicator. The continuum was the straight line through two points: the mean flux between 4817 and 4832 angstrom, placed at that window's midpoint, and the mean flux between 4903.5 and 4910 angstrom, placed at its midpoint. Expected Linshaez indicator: -6.0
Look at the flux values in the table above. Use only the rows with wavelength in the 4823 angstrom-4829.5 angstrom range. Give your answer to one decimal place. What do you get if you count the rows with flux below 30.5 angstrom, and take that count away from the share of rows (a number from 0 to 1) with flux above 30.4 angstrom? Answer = 1.0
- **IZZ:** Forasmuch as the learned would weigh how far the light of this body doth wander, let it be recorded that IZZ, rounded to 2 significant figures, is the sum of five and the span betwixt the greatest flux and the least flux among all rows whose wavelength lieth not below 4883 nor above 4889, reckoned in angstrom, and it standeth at 6.5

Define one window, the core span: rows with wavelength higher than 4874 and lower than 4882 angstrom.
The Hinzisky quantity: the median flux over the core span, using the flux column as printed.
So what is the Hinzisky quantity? 28.5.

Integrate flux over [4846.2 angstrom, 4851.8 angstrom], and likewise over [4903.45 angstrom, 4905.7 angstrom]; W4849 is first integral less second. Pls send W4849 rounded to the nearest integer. 99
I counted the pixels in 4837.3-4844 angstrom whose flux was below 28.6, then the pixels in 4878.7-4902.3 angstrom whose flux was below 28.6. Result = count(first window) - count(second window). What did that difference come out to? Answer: -5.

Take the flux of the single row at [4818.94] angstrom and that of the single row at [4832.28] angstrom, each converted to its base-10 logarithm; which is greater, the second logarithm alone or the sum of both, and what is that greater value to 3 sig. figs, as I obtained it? 3.00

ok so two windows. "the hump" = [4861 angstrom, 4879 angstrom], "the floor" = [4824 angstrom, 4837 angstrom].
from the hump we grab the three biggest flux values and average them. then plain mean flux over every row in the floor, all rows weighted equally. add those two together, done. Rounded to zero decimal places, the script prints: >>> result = 59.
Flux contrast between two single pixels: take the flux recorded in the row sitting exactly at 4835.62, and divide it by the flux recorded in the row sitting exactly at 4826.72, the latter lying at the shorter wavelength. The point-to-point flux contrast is 0.97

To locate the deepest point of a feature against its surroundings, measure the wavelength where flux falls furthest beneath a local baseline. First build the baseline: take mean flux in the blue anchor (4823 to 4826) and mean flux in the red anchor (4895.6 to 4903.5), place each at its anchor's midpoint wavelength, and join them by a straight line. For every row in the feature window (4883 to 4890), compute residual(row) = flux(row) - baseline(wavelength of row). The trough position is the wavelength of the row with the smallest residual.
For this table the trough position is 4883.73 angstrom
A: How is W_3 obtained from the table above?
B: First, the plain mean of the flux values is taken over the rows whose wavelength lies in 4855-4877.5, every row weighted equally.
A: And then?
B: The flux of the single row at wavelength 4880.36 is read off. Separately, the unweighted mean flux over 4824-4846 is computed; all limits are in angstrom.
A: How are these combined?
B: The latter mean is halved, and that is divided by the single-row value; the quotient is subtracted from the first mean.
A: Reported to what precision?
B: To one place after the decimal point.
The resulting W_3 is 27.6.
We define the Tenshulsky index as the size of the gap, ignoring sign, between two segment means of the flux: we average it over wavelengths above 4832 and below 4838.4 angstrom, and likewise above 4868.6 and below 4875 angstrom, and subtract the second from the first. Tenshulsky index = 2.8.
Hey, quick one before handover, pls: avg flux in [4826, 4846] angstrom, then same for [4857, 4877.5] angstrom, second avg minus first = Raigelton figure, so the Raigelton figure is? -2.3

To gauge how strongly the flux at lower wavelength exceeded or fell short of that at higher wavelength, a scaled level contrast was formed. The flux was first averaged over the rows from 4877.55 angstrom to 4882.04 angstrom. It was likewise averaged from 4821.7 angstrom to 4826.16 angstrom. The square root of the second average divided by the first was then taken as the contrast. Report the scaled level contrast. 1.06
